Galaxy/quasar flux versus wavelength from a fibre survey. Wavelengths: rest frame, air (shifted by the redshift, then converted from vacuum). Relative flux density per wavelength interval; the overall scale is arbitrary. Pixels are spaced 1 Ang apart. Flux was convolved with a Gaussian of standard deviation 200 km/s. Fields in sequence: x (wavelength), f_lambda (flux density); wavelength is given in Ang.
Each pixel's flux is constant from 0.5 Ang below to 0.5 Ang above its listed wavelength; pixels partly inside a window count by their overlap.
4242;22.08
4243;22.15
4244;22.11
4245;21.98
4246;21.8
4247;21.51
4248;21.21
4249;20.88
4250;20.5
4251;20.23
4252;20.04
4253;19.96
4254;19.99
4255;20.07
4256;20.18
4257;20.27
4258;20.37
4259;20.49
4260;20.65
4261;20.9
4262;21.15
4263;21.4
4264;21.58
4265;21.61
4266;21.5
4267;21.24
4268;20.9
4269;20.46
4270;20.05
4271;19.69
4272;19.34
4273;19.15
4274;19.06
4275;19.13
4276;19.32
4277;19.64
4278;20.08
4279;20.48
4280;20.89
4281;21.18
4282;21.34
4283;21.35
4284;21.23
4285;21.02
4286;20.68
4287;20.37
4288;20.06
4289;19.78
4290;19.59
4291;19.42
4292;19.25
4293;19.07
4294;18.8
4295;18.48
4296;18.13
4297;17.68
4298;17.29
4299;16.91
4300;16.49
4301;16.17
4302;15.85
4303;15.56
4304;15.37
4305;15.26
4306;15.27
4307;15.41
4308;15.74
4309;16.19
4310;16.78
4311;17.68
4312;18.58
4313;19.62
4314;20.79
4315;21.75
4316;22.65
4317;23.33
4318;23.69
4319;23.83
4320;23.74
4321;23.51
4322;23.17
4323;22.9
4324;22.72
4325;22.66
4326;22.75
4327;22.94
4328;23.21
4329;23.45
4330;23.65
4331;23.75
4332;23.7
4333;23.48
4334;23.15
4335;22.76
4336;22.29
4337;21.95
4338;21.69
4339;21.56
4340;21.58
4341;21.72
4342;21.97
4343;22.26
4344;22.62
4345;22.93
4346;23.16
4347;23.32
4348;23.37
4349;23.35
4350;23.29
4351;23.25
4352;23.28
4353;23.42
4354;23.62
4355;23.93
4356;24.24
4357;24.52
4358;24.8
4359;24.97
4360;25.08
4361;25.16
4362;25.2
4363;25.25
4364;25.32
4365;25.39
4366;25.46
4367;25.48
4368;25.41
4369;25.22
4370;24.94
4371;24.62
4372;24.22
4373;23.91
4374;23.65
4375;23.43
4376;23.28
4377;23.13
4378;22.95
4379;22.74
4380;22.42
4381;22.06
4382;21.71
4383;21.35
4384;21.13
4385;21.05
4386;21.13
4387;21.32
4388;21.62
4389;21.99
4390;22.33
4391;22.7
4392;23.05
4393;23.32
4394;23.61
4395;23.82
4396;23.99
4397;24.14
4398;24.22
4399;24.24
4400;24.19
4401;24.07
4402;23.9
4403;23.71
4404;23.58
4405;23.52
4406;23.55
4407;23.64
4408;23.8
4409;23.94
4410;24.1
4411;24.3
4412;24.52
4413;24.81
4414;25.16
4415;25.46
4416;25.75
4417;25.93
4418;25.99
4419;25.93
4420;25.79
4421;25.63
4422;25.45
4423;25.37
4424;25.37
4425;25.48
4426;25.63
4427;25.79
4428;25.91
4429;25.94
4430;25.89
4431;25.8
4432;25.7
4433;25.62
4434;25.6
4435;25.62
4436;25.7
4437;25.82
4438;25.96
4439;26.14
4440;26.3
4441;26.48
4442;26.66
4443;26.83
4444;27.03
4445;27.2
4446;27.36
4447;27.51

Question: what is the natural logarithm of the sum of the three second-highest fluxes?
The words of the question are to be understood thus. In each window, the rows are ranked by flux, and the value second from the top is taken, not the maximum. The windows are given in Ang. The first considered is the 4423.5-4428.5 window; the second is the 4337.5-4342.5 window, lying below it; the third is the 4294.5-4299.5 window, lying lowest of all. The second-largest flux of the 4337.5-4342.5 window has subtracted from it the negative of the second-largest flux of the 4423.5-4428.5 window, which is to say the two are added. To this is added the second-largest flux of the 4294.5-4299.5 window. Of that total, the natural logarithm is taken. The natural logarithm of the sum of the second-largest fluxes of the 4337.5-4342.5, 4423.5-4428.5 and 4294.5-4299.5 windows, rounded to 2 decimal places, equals 4.18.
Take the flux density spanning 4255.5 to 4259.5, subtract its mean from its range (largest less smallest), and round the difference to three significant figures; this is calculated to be -20.0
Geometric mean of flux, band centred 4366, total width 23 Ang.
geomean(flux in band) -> 25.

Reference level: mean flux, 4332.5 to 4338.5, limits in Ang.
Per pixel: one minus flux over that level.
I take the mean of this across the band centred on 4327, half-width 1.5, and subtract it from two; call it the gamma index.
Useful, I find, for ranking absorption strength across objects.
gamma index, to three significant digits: 2.02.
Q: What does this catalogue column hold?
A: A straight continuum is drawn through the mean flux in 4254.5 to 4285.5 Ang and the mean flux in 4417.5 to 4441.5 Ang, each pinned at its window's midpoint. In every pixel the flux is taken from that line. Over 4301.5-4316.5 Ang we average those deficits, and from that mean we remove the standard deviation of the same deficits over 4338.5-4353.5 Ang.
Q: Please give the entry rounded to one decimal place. 3.7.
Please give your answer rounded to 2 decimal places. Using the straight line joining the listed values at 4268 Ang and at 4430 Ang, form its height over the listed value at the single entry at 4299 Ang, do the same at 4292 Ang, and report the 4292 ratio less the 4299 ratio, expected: -0.17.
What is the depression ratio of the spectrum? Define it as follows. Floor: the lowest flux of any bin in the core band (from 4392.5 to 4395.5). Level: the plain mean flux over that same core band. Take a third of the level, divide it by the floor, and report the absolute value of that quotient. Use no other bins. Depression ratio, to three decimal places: 0.337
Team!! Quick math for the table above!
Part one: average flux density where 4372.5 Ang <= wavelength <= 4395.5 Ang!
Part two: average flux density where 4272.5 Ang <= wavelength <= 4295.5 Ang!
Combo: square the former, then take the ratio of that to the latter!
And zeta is 25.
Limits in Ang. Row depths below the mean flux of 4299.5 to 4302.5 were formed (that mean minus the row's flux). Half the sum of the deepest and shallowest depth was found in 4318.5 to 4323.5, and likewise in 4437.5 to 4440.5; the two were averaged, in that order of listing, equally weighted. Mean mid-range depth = -9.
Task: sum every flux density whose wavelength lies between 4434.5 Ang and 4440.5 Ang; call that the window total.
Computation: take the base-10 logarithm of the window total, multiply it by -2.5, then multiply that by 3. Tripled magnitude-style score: -16.4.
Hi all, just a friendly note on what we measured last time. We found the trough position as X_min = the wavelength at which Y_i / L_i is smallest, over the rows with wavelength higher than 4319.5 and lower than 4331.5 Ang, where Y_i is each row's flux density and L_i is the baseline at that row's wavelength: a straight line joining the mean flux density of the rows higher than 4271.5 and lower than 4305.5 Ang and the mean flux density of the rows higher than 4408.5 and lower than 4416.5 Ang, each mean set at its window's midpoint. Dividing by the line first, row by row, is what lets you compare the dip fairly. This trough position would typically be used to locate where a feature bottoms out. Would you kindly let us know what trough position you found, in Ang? 4325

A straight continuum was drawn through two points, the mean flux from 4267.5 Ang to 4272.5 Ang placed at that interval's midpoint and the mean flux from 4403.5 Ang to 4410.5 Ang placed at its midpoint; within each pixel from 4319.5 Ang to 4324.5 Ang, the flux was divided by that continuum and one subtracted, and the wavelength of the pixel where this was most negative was 4324 Ang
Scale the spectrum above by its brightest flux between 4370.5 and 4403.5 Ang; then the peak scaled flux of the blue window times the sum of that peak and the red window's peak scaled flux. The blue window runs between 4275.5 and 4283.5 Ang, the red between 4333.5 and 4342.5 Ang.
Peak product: 1.57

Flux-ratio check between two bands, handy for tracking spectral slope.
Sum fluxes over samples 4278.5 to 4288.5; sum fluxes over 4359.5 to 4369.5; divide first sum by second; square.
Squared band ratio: 0.68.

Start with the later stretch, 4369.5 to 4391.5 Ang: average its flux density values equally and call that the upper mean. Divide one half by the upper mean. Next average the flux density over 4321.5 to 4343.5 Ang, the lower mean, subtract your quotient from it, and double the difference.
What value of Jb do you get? 45.3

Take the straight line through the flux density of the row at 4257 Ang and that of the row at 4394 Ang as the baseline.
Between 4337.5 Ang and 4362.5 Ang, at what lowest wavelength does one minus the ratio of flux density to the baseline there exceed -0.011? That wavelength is 4338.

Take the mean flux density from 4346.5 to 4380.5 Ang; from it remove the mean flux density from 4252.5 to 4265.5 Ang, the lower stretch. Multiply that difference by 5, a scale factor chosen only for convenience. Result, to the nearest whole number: 18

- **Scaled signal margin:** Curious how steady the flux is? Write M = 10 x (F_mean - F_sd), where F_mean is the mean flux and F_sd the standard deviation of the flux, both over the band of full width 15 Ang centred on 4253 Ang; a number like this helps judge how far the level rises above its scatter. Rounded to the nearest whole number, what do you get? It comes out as 200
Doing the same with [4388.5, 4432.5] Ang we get 235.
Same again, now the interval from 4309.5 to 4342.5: 205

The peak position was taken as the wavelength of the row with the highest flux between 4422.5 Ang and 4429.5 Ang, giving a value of 4429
